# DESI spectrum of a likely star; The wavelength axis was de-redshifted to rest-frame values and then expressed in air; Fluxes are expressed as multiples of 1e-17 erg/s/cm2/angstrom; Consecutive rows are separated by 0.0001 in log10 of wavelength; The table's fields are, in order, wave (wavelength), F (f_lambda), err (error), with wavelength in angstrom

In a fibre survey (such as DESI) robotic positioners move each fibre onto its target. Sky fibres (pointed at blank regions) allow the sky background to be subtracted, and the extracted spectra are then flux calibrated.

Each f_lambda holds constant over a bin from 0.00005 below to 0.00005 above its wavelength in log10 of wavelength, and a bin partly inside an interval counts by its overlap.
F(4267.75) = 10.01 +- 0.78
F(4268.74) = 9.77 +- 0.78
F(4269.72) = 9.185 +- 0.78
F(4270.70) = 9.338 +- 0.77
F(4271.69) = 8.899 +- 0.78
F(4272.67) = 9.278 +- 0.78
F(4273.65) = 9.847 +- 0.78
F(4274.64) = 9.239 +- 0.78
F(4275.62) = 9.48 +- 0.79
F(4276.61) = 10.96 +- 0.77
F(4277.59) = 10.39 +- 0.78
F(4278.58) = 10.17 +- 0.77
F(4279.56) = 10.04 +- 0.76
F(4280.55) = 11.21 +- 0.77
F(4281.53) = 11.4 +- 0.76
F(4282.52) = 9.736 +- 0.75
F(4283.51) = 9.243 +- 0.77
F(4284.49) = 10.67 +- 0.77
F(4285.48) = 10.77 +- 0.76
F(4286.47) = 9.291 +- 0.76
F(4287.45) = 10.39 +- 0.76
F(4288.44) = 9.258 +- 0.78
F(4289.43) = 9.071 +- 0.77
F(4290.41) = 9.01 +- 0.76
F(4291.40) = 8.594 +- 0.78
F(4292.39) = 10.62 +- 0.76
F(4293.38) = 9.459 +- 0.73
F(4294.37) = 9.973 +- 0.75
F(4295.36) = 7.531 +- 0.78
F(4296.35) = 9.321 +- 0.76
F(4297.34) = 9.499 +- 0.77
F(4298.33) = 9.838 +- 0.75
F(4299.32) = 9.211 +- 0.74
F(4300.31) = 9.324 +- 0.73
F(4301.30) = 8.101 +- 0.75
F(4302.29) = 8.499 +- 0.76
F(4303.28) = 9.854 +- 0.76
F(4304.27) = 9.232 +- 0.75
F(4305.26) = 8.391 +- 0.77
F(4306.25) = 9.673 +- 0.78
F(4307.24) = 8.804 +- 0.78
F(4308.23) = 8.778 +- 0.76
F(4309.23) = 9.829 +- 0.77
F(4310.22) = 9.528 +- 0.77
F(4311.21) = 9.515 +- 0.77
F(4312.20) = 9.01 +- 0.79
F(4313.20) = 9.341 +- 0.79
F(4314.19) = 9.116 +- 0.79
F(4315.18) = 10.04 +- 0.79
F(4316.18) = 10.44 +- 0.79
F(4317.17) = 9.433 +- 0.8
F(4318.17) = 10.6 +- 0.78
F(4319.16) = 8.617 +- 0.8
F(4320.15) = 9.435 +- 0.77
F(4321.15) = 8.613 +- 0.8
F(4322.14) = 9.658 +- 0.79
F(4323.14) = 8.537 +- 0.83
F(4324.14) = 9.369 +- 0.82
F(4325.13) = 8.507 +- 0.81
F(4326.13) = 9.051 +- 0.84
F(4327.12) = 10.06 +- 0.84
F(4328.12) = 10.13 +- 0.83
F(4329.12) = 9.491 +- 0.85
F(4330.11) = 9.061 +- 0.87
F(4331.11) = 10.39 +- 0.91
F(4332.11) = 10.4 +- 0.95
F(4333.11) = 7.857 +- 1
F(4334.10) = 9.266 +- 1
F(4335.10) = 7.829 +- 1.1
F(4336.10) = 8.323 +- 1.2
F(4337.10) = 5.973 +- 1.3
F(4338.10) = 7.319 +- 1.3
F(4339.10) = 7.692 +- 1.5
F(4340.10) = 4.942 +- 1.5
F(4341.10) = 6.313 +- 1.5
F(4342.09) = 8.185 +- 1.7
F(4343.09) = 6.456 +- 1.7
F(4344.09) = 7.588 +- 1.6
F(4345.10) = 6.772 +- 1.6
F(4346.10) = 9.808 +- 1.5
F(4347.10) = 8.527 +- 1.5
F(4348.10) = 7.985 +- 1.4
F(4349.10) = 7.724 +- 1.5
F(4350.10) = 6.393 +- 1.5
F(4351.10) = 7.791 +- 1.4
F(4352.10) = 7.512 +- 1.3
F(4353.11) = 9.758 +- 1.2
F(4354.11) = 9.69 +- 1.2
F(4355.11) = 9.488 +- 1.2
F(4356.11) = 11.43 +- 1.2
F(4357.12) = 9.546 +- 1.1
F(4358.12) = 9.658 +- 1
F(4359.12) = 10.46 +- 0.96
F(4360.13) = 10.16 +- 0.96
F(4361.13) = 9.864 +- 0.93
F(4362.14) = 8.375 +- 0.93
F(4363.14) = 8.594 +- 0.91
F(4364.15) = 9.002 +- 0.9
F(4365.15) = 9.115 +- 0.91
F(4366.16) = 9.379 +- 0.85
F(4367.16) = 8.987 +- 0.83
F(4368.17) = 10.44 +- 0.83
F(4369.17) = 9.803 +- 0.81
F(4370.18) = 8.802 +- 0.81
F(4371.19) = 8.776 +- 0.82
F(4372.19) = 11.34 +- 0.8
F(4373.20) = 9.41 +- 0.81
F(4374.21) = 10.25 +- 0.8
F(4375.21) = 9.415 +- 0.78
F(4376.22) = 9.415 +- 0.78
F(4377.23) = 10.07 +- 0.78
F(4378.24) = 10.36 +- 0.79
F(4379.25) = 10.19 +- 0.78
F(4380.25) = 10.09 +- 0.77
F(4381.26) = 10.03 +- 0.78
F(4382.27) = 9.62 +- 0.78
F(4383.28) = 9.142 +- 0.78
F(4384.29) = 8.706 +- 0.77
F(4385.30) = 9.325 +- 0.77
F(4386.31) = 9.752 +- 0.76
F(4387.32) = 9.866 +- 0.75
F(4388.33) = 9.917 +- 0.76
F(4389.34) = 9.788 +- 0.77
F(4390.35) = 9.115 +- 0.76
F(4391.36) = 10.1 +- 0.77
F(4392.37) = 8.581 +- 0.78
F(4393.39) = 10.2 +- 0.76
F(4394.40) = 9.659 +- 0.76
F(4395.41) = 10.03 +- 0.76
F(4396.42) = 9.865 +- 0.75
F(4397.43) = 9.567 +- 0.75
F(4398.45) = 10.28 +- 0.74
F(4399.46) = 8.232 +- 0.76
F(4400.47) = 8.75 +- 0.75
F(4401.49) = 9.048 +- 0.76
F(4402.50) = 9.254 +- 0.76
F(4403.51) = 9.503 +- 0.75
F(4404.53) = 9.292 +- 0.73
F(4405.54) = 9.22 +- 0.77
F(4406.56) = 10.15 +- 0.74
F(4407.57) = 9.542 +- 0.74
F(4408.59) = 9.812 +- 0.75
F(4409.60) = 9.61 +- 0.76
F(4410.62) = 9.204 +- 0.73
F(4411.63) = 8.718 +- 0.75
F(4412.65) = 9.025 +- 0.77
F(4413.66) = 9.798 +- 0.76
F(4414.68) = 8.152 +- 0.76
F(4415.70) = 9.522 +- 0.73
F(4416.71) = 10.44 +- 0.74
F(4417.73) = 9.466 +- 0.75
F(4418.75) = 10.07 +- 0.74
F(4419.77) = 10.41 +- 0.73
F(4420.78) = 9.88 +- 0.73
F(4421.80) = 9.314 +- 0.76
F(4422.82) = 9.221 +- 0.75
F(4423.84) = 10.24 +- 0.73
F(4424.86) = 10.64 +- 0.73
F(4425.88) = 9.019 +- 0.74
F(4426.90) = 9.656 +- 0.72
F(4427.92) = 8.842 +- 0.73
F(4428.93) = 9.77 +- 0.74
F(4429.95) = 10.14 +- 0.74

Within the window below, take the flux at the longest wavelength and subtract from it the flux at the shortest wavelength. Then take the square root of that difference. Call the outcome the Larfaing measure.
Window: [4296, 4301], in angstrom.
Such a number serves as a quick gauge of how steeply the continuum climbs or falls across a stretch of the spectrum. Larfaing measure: 0.1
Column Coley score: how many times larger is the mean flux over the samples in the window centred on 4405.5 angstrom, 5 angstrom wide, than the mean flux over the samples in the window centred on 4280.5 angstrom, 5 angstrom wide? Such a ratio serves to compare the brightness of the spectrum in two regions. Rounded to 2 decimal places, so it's 0.91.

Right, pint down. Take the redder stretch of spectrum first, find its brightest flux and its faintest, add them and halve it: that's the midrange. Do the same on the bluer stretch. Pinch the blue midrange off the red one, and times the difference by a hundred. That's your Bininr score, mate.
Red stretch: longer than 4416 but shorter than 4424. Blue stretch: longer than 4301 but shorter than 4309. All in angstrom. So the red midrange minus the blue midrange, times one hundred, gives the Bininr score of 85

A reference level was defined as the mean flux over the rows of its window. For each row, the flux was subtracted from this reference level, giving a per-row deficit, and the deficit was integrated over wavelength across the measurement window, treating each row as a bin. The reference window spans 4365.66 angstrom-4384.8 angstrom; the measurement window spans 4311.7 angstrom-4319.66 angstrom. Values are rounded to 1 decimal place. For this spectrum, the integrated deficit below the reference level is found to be 1.0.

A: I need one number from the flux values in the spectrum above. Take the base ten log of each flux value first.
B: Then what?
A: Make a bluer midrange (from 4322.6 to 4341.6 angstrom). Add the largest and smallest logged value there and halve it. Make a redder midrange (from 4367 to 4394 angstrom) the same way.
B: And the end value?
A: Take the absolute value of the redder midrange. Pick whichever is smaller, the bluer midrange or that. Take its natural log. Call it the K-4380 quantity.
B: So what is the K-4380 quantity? -0.16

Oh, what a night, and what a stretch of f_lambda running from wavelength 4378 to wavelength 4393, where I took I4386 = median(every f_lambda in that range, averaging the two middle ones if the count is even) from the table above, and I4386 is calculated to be 9.79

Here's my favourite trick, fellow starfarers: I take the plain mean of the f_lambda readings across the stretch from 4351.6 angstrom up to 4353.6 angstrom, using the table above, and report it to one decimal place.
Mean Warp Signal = 8.6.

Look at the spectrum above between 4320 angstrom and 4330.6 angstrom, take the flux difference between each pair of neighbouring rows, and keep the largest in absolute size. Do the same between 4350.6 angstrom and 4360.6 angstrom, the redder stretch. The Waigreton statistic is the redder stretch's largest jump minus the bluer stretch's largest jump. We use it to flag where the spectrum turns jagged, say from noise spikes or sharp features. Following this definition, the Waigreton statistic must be 1.1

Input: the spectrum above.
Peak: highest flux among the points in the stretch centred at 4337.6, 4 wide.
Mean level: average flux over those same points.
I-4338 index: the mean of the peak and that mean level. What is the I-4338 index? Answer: 7.8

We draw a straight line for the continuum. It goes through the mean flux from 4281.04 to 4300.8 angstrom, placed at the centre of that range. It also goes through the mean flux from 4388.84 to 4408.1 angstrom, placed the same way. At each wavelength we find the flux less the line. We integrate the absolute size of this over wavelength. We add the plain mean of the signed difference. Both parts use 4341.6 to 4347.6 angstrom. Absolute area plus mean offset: 8.8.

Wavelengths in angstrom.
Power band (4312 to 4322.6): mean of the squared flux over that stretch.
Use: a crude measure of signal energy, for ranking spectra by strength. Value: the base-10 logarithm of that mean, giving 1.96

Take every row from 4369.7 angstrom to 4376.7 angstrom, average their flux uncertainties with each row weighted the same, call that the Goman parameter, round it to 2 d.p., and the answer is 0.80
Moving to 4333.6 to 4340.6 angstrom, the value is 1.27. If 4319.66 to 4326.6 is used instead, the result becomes 0.81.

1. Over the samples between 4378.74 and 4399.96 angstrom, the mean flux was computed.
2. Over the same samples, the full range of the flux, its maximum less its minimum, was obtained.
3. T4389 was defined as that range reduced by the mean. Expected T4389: -7.6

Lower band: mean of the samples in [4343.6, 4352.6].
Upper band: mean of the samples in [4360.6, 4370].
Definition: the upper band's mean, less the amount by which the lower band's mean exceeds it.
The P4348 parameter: 10.8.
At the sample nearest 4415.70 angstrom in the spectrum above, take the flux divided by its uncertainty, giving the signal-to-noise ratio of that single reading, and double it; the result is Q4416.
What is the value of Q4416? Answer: 26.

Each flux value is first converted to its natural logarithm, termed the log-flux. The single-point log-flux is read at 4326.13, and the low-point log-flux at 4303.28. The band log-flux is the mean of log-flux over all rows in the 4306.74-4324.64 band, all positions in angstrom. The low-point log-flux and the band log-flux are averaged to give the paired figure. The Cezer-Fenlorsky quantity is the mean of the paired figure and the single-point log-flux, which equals 2.23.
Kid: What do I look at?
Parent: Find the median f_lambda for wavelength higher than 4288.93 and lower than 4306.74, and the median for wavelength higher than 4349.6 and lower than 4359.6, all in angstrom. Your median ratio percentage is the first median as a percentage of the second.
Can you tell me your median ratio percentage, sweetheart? 97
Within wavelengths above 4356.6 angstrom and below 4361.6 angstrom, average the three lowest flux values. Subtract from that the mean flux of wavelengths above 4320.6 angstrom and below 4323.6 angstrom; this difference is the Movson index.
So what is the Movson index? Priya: 1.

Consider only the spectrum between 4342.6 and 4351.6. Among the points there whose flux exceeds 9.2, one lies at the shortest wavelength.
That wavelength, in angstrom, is 4346.10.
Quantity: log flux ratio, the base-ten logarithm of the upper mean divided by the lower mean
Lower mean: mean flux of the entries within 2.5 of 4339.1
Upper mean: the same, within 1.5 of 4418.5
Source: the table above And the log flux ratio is 0.19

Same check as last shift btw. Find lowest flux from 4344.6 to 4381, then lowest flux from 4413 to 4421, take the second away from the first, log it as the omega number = -1.8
